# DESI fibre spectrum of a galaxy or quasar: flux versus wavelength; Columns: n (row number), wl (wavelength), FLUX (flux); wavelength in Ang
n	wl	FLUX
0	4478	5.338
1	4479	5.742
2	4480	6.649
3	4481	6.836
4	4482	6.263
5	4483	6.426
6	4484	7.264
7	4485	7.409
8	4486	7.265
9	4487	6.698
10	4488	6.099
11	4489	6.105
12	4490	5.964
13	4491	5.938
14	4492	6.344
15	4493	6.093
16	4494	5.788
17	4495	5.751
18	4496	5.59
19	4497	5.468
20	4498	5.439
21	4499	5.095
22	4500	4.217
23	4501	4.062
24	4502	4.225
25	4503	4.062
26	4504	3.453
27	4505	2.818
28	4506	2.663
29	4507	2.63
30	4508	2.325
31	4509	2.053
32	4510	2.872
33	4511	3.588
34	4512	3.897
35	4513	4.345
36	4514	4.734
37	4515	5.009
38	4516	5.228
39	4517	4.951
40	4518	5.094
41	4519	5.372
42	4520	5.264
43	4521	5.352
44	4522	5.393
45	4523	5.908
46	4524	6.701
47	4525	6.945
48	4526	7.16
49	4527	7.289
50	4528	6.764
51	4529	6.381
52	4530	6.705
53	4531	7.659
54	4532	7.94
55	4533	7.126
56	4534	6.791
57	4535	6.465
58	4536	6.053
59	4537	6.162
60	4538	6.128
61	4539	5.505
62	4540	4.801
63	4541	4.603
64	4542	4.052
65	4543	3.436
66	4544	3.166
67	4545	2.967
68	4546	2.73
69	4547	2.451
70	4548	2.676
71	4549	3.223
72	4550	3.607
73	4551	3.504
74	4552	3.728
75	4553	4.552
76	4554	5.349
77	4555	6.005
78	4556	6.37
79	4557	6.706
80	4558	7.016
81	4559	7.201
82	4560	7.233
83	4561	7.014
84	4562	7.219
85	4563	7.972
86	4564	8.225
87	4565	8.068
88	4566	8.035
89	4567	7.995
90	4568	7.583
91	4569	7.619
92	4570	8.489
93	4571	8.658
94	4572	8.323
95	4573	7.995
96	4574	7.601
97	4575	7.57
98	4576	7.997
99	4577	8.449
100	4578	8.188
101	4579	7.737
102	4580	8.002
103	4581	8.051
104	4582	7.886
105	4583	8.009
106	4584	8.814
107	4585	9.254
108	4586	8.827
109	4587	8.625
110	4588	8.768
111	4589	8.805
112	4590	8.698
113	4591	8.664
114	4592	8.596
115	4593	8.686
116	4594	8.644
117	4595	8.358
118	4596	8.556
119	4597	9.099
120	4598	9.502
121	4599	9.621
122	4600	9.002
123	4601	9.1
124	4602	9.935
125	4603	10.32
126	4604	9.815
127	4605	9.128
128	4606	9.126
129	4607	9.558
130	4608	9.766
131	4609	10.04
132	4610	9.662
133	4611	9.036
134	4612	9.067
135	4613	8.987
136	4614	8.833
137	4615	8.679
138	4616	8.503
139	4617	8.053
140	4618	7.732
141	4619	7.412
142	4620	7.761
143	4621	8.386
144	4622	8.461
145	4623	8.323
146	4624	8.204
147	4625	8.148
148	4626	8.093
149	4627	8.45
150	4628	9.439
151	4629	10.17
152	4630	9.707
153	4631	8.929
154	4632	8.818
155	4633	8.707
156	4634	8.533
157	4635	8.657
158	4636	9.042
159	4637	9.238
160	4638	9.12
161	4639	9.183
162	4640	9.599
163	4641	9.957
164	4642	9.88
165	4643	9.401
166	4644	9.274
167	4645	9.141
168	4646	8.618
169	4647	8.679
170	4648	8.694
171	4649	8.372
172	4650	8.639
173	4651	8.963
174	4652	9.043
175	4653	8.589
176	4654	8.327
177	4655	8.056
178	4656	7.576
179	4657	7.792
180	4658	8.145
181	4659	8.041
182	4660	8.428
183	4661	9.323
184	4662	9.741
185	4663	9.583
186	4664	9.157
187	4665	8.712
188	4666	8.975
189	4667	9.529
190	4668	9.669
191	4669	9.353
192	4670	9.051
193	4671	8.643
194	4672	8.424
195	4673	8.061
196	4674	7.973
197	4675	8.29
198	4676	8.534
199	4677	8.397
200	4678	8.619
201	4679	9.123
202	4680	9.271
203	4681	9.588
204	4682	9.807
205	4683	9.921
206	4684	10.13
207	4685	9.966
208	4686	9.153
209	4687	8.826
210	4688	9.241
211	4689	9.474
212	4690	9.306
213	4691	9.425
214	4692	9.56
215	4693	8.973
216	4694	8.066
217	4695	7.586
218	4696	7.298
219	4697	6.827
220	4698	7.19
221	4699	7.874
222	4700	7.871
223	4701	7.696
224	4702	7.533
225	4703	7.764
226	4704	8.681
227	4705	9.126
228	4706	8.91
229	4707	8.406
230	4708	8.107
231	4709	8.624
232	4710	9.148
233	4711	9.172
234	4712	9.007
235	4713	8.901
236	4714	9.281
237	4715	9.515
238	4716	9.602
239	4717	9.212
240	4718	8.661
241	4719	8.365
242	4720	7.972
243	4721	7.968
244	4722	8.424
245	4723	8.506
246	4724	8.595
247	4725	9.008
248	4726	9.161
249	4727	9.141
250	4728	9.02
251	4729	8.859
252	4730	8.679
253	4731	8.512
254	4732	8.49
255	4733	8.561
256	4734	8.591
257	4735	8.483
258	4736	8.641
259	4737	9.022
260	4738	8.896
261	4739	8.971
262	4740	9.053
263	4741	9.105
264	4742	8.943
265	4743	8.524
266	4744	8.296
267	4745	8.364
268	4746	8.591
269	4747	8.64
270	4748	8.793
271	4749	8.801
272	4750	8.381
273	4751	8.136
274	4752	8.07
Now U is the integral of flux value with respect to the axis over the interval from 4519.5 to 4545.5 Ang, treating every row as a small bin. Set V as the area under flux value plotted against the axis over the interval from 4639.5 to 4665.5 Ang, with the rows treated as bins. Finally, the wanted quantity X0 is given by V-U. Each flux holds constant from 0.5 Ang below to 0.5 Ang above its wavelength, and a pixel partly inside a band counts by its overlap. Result 77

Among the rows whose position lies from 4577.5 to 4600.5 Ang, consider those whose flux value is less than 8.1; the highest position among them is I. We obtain 4583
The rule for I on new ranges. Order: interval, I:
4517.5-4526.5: 4526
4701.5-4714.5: 4703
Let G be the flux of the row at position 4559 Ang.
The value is 7.201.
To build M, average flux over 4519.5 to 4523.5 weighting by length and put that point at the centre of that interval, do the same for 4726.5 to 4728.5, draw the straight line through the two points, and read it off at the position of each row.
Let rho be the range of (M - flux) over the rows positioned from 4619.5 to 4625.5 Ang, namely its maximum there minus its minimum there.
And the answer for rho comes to 0.7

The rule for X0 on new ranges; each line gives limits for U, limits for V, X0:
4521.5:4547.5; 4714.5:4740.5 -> 81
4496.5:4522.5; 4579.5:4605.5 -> 121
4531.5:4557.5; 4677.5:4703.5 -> 100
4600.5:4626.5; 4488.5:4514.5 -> -115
